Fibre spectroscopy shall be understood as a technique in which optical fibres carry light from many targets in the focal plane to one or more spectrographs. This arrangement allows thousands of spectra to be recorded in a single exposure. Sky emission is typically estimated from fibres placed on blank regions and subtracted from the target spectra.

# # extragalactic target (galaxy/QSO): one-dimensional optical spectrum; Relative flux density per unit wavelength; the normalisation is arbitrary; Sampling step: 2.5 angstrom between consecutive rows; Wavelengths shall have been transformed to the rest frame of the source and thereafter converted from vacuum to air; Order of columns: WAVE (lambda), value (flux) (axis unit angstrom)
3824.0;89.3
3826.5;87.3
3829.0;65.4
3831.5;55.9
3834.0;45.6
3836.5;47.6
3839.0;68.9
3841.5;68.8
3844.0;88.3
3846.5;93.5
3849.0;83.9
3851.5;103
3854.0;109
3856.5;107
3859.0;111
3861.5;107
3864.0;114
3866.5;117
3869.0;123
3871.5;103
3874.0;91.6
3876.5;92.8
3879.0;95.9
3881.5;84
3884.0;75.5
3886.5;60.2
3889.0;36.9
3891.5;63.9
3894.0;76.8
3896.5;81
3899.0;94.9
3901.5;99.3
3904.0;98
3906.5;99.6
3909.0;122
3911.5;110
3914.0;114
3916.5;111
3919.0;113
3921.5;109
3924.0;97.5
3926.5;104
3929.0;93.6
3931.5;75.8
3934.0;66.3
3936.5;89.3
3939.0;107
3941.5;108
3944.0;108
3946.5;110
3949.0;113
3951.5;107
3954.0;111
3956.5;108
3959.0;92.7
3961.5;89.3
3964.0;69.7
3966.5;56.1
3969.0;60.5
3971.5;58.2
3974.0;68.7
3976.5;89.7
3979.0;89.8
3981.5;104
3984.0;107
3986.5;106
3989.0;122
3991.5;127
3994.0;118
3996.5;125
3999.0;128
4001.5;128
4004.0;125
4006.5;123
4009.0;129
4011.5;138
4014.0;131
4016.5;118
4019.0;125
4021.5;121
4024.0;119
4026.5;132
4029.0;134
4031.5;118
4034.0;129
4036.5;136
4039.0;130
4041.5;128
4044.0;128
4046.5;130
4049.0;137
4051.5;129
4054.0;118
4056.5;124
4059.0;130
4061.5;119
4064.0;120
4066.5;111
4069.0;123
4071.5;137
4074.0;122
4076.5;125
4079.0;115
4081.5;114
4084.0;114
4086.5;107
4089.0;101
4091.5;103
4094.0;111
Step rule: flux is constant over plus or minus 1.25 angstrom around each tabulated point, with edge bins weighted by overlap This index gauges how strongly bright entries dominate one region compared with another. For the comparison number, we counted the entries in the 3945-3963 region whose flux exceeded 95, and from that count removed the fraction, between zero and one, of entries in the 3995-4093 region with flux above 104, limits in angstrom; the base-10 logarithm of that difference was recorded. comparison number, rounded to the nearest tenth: 0.6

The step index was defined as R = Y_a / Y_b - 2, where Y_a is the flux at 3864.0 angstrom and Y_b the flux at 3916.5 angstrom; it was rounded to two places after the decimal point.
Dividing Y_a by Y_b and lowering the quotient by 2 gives -0.97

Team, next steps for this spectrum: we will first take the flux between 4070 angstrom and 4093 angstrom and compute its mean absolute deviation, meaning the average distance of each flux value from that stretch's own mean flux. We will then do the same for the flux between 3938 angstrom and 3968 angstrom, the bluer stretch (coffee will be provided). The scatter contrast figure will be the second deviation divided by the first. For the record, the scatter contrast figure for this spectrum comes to 1.69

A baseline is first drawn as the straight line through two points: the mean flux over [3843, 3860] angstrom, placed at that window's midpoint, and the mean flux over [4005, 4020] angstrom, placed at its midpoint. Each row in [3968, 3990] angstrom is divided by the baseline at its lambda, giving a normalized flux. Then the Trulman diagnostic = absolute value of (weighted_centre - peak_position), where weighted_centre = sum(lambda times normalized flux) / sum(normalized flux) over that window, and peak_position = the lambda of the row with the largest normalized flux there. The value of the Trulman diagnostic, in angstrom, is 8.6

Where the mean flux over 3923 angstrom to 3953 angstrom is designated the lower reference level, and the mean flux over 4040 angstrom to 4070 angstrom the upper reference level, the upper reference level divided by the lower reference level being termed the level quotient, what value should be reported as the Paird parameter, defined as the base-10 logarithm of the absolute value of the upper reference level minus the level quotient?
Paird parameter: 2.09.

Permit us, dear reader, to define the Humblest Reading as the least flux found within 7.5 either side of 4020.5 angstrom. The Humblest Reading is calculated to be 118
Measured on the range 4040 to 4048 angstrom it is 128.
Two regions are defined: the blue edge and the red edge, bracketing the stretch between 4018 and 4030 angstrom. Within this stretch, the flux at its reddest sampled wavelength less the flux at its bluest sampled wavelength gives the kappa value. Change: 9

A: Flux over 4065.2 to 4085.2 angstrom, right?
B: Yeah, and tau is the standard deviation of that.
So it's 8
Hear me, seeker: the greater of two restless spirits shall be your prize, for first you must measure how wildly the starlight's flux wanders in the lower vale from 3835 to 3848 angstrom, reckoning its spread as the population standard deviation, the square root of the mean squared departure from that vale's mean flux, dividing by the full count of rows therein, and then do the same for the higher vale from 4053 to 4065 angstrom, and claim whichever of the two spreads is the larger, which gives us 16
